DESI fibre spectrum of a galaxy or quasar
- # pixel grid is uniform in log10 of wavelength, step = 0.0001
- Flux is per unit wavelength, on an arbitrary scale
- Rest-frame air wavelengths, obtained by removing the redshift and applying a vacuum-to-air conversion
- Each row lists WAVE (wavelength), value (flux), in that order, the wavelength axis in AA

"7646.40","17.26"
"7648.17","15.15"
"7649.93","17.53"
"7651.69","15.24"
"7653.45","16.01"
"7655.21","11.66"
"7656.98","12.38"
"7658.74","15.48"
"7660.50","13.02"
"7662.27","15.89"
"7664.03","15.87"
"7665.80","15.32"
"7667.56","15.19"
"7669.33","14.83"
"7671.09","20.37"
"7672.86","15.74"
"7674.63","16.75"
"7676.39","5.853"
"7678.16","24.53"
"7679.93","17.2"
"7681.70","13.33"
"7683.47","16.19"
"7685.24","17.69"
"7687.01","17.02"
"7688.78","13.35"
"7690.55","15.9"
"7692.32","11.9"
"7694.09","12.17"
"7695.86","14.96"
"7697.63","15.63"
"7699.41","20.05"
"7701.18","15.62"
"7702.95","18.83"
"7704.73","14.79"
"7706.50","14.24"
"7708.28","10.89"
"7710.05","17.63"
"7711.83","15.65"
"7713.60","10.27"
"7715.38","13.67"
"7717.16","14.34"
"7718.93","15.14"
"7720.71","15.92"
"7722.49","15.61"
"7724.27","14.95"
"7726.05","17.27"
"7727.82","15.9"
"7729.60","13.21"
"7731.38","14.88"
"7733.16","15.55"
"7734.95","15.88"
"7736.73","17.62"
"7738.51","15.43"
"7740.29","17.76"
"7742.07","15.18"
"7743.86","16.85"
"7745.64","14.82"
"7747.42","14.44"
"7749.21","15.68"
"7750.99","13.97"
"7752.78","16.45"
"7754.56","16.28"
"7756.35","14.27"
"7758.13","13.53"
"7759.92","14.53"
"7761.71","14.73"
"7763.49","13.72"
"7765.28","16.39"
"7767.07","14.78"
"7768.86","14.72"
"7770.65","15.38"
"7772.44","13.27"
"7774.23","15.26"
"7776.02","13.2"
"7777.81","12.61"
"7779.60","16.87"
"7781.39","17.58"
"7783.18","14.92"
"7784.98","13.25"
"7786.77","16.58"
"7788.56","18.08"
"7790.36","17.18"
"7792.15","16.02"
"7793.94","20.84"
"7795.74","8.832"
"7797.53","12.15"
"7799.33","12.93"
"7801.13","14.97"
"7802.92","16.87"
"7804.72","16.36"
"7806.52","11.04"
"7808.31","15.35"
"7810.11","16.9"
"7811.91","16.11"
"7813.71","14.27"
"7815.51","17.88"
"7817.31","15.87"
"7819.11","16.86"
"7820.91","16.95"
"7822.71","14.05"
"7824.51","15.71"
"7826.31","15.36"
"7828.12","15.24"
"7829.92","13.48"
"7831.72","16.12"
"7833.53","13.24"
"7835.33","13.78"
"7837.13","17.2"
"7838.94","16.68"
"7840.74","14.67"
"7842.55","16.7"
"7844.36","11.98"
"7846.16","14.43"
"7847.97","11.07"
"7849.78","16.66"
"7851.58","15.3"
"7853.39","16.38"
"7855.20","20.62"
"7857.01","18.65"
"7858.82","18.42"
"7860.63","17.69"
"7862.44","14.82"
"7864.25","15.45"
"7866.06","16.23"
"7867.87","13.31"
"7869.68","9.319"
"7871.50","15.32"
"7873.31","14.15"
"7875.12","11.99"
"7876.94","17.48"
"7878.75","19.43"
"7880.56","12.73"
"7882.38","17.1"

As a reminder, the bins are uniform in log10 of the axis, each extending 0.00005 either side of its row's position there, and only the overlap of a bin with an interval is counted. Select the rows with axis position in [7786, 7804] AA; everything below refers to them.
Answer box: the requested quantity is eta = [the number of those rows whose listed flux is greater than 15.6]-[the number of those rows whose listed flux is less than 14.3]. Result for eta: 3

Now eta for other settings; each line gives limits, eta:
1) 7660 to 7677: 3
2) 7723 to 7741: 4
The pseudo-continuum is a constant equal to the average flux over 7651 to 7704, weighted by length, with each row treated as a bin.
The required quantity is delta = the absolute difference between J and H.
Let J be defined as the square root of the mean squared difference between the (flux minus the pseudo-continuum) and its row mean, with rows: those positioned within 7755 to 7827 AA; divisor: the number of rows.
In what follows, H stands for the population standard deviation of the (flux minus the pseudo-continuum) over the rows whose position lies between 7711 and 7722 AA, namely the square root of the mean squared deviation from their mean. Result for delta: 0.2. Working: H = 1.9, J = 2.1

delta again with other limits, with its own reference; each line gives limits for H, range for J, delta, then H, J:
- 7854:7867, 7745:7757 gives 1.0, 1.9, 0.9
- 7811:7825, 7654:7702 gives 2.1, 1.2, 3.3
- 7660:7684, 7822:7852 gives 2.2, 3.9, 1.7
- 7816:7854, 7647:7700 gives 1.5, 1.7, 3.2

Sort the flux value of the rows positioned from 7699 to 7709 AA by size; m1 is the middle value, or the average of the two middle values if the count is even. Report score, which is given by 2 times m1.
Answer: 30.4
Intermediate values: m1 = 15.2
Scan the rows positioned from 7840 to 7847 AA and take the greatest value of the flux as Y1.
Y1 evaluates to 16.7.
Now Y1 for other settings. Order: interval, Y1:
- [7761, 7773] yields 16.39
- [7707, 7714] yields 17.63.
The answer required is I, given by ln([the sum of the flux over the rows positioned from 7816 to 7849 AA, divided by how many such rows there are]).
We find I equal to 2.71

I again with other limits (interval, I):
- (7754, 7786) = 2.69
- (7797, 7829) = 2.73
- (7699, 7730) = 2.72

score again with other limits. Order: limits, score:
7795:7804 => 25.9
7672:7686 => 32.9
